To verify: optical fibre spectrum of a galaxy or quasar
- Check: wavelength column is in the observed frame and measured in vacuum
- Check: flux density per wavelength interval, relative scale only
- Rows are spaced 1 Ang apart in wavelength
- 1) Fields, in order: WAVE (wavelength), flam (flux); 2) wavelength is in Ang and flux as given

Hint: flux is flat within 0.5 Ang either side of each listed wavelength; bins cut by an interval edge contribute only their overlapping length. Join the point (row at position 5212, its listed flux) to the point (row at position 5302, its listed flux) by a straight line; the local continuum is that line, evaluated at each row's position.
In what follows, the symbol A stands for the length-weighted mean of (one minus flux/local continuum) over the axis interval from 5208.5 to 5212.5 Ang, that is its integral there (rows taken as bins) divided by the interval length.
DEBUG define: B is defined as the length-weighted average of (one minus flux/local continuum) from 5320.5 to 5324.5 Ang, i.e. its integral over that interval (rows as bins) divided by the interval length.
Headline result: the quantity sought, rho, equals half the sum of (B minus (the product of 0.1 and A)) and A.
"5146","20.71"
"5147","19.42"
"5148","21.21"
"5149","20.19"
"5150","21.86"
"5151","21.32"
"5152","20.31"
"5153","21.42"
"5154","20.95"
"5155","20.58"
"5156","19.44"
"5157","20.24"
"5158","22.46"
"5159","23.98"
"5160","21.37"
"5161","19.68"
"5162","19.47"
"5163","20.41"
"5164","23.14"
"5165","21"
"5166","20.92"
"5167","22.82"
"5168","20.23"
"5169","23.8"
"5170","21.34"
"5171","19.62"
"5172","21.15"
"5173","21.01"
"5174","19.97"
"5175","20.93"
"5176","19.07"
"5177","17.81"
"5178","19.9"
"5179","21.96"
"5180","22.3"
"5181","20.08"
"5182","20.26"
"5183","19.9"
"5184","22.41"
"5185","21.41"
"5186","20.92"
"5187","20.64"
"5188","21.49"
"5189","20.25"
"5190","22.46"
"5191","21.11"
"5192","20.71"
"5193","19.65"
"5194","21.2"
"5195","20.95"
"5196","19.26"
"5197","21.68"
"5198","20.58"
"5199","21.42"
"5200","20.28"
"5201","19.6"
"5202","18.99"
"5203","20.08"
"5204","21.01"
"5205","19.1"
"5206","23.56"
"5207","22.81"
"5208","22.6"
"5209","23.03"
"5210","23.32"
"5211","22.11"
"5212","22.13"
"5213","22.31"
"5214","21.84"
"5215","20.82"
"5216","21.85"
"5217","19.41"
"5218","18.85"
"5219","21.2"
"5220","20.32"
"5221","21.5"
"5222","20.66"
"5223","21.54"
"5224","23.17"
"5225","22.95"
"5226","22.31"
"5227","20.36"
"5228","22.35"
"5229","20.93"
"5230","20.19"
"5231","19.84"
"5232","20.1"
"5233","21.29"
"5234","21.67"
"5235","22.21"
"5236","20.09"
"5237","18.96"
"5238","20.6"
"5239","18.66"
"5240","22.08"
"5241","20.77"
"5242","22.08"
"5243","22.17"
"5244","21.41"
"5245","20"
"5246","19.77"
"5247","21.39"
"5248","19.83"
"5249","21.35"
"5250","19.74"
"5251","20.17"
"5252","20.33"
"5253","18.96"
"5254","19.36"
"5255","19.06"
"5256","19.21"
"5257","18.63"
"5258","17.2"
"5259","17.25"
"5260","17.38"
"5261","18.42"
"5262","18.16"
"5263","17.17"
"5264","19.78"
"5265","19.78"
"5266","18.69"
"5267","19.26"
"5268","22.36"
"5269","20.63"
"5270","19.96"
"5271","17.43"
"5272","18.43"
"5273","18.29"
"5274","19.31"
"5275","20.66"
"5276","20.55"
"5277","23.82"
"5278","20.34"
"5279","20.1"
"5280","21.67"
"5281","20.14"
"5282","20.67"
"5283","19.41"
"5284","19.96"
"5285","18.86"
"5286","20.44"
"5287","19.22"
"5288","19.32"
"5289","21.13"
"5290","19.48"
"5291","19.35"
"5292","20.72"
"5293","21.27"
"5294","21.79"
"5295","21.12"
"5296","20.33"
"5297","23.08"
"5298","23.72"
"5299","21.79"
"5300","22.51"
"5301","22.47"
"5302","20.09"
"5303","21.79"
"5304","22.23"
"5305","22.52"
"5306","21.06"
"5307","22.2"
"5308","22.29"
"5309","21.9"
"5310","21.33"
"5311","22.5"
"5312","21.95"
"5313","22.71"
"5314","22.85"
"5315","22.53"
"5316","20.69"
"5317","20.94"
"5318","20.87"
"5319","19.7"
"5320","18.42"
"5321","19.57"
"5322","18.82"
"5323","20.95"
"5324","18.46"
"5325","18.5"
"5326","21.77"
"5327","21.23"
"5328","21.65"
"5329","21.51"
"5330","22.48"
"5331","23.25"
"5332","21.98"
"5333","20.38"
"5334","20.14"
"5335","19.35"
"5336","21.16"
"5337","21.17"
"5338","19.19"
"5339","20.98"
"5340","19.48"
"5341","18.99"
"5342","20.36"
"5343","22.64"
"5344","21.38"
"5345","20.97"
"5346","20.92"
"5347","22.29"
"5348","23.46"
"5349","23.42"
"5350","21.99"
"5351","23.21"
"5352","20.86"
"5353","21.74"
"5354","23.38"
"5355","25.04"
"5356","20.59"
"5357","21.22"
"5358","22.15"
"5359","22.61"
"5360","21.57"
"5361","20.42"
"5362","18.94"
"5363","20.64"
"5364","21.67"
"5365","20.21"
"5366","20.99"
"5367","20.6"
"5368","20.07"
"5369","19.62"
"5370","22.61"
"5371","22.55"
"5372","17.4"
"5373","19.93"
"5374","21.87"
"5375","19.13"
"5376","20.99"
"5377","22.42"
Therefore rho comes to -0.005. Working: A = -0.02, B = 0.01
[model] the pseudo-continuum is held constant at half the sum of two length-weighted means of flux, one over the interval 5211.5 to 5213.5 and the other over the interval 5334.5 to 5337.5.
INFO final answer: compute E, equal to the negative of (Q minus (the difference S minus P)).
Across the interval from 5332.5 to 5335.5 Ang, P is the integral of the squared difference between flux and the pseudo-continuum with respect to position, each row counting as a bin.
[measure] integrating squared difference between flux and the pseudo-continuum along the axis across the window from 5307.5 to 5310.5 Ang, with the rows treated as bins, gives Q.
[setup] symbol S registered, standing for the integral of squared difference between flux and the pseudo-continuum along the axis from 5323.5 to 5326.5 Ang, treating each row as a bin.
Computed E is 9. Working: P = 7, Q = 1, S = 17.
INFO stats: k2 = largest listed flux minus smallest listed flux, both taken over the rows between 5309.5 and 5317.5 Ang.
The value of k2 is 2.2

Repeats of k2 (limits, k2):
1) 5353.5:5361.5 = 4.6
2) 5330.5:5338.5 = 4.1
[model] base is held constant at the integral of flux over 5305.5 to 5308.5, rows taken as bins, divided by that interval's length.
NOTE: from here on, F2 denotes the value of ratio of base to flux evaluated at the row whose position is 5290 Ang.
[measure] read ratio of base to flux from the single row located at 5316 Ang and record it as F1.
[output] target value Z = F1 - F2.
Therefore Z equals -0.066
